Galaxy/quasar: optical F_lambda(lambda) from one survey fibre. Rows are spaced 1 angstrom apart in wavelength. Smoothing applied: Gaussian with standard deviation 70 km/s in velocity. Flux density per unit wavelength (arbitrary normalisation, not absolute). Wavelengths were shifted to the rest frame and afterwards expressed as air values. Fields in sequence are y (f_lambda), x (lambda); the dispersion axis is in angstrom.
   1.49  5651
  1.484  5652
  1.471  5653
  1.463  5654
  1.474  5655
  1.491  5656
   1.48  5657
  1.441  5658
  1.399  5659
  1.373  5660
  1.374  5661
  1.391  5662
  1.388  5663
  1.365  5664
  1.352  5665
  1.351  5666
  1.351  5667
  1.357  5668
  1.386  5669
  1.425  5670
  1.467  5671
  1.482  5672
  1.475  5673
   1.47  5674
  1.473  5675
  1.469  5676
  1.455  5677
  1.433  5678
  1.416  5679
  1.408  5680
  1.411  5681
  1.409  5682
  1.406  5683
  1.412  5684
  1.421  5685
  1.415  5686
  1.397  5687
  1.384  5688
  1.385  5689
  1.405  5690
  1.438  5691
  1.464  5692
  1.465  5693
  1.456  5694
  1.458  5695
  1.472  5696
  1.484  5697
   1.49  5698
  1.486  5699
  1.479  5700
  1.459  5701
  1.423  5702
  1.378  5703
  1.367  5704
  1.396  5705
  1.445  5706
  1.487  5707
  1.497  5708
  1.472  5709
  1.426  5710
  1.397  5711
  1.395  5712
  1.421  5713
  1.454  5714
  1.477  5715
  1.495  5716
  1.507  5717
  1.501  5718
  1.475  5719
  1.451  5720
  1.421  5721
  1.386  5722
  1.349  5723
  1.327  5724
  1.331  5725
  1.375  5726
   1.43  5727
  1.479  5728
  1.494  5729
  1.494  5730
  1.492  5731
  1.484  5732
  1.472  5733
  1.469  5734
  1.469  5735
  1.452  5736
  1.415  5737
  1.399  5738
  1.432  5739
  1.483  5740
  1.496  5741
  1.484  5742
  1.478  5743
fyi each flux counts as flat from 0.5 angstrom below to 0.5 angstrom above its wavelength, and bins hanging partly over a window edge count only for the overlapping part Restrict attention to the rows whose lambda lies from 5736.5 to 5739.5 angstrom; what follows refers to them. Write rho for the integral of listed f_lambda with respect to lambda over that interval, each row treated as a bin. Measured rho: 4.25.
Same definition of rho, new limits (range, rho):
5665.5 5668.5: 4.06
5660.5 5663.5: 4.15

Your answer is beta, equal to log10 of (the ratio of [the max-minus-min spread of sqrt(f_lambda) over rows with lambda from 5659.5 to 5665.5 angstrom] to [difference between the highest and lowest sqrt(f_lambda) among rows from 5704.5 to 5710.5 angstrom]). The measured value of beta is -0.4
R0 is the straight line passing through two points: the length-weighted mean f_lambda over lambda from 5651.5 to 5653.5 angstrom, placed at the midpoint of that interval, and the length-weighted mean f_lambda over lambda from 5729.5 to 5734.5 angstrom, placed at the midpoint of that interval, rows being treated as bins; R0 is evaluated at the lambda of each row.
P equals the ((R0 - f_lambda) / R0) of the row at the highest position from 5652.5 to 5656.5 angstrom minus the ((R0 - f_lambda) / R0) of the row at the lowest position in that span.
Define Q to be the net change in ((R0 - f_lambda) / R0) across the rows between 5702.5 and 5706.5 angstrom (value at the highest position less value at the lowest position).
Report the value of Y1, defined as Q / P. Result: 3.4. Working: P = -0.013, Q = -0.045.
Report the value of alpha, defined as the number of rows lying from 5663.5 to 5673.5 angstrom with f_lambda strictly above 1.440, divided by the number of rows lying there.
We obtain 0.30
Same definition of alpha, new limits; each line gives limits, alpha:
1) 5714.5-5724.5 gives 0.60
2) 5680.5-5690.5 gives 0.00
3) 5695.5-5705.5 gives 0.60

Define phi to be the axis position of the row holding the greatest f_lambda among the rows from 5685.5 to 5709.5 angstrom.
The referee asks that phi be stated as 5708 angstrom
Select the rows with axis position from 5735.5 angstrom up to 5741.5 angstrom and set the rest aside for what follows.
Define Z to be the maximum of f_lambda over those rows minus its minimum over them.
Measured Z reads 0.097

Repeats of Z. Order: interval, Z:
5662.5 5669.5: 0.037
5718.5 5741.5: 0.169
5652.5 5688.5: 0.140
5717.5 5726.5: 0.174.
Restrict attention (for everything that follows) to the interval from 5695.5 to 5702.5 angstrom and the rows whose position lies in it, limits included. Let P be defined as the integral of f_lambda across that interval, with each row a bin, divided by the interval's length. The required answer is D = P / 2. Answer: 0.735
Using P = 1.47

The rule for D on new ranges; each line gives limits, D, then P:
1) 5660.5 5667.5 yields 0.684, 1.37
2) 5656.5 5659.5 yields 0.720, 1.44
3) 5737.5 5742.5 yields 0.729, 1.46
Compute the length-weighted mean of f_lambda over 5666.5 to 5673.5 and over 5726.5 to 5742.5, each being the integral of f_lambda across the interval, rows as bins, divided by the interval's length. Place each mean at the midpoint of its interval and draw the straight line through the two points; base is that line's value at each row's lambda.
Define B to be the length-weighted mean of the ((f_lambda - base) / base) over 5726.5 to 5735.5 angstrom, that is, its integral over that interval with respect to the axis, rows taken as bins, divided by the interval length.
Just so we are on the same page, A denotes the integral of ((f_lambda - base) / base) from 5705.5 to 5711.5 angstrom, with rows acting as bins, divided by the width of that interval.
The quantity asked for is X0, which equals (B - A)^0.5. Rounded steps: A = 0.005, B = 0.009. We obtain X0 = 0.065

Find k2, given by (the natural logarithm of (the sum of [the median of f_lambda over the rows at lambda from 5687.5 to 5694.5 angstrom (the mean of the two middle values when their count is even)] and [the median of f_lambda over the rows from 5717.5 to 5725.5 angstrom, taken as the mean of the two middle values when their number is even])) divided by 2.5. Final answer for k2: 0.418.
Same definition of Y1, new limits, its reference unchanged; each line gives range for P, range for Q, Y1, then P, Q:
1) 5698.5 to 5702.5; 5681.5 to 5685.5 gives -0.2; 0.043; -0.008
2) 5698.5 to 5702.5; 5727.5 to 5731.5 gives -0.2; 0.043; -0.009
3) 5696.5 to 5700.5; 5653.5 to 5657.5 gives -3.3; 0.003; -0.011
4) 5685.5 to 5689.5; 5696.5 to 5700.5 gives 0.2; 0.020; 0.003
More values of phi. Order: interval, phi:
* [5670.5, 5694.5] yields 5672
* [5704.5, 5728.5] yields 5717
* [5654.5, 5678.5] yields 5656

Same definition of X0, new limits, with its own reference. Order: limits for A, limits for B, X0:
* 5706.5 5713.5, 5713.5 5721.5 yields 0.132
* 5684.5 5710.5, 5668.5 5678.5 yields 0.145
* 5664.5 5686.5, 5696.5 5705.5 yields 0.041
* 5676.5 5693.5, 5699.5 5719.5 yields 0.089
